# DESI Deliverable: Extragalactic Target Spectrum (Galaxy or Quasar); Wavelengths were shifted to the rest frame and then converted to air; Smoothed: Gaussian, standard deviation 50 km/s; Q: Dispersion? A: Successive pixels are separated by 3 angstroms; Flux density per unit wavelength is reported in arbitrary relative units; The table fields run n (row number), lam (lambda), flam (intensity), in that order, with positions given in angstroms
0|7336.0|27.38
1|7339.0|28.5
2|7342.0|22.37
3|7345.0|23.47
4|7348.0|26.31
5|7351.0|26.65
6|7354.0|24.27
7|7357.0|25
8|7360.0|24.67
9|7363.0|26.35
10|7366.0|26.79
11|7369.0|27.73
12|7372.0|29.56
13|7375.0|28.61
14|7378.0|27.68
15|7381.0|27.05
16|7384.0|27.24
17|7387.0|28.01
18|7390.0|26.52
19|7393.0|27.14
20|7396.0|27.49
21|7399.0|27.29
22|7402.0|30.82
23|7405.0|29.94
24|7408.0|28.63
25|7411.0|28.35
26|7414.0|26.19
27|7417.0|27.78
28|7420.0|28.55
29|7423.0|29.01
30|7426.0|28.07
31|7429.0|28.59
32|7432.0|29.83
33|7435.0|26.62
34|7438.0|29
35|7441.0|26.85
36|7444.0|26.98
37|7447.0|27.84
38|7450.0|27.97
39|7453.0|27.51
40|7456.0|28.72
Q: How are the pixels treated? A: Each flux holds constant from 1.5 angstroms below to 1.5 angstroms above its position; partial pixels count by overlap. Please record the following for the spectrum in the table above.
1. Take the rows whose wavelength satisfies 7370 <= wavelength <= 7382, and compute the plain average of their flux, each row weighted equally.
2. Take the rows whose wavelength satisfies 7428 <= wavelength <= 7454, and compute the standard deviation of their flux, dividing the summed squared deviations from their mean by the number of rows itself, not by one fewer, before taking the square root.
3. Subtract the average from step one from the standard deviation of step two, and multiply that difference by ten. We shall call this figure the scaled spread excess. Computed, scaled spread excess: -272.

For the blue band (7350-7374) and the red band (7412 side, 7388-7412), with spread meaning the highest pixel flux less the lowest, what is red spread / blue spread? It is 0.81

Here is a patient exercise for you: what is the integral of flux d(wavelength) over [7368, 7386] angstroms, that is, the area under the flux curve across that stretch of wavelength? 504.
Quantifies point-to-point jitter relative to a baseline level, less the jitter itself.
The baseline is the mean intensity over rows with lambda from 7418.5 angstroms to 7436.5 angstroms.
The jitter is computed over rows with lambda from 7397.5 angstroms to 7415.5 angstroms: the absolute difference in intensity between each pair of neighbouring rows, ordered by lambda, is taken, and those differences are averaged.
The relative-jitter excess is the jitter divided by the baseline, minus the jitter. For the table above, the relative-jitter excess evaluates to -1.6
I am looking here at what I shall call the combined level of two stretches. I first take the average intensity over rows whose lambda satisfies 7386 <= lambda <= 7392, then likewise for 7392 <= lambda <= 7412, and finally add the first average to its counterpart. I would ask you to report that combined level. 55.8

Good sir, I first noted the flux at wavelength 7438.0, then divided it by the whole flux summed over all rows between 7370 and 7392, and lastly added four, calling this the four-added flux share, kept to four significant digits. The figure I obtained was 4.149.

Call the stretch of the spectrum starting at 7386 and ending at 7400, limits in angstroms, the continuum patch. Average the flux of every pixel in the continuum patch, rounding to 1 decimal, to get 27.3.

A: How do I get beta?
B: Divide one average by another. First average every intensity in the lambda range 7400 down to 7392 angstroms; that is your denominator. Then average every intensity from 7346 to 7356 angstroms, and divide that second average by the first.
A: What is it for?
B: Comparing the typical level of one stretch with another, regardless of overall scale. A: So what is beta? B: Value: 0.94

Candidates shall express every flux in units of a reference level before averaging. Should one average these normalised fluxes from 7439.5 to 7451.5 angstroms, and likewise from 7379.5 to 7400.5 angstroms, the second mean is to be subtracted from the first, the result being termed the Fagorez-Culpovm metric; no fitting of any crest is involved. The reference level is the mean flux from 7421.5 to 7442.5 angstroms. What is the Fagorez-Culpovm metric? 0.01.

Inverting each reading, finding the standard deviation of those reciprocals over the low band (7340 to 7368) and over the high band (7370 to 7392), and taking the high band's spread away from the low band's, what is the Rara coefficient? 0.0012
